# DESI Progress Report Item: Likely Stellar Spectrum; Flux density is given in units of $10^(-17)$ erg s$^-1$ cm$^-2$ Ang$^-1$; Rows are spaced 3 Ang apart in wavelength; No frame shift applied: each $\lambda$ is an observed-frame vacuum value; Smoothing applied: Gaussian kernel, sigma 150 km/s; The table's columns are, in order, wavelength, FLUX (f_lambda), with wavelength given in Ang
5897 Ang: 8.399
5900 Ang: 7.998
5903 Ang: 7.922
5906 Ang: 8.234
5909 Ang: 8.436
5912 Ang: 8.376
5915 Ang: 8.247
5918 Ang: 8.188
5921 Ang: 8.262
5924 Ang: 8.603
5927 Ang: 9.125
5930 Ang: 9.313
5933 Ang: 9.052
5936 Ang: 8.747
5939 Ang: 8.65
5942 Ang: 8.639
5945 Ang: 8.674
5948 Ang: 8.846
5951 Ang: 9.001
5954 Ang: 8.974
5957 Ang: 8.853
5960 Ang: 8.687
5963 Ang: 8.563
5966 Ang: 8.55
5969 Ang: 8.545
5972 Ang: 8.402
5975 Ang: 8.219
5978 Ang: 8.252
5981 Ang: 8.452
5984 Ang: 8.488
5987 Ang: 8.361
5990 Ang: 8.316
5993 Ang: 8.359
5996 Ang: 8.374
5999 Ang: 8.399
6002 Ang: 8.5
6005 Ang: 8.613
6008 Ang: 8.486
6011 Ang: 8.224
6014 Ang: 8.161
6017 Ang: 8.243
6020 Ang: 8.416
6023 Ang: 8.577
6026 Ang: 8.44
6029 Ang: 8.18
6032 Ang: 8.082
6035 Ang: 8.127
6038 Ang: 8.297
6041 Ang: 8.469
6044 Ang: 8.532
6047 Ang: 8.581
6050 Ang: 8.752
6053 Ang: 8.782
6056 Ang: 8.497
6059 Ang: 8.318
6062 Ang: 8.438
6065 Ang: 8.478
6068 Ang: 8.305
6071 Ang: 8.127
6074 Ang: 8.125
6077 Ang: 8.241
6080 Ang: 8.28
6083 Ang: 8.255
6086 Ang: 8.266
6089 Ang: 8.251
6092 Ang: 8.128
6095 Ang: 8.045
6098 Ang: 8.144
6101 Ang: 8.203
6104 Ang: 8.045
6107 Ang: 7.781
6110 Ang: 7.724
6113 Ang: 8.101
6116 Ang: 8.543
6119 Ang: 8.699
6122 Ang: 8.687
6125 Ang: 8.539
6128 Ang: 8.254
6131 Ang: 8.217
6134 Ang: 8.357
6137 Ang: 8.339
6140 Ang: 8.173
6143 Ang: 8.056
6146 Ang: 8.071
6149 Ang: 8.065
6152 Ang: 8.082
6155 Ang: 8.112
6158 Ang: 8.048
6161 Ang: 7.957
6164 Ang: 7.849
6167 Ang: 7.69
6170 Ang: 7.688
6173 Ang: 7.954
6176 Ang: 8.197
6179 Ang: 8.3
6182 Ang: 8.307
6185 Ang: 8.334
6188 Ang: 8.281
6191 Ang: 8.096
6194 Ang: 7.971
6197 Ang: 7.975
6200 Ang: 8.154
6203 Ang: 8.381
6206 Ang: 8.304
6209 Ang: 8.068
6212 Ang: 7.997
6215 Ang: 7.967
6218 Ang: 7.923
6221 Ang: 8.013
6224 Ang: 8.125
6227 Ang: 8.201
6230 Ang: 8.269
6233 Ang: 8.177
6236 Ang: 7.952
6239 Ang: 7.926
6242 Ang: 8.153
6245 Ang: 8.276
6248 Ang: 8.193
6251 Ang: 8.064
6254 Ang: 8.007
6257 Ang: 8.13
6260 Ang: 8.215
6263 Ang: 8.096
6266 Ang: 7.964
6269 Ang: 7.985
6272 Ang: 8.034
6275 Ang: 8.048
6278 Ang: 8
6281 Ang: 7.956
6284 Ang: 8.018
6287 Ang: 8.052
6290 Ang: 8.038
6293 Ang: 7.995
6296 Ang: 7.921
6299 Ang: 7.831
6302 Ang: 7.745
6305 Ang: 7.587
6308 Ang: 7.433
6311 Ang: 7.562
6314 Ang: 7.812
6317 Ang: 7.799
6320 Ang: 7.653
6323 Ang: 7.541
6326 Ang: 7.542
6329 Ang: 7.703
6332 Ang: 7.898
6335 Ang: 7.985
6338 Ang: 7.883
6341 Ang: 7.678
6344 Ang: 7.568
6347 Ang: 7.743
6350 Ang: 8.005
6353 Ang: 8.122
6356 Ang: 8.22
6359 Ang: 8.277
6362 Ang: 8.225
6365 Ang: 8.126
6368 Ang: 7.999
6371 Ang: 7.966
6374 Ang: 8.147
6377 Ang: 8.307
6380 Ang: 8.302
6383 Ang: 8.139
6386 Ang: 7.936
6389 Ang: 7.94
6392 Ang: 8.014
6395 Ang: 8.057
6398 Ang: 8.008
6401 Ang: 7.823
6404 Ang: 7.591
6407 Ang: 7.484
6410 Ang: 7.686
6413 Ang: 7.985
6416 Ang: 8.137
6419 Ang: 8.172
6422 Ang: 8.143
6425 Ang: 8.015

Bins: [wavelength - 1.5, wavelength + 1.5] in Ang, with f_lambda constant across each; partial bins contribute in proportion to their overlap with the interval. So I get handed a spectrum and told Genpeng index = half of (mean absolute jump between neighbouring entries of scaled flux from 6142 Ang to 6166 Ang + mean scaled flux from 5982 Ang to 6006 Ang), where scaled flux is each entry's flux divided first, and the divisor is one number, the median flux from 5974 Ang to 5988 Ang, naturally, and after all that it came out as 0.507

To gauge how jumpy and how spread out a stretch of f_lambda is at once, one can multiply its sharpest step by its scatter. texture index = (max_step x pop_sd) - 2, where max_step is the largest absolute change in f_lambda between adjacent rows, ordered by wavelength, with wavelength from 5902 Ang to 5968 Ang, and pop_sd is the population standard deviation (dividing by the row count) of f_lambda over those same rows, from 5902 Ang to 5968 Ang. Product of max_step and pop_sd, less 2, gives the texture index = -1.82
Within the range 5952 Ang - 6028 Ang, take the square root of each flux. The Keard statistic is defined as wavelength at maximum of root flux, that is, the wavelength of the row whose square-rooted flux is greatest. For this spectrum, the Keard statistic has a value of 5954 Ang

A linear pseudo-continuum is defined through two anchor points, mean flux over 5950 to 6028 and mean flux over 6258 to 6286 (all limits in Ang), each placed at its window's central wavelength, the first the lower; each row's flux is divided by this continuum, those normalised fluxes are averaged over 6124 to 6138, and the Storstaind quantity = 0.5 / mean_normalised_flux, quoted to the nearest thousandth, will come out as 0.495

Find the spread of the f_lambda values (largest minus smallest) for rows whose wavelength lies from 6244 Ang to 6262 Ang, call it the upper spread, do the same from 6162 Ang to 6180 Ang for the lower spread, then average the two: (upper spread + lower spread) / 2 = 0.44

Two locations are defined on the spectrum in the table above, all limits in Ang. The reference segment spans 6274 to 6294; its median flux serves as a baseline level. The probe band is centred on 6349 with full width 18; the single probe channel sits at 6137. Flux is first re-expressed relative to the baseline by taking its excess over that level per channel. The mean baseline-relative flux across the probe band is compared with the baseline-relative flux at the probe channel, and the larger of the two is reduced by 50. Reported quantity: -49.7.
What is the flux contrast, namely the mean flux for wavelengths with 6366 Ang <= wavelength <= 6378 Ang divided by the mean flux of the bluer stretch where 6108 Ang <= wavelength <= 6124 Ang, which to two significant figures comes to 0.97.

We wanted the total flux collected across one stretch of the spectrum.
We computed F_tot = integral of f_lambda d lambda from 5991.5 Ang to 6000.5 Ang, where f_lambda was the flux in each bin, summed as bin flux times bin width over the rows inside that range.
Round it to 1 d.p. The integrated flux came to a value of 75.4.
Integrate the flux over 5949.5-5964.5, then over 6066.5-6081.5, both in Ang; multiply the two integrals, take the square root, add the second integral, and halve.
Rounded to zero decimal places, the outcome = 125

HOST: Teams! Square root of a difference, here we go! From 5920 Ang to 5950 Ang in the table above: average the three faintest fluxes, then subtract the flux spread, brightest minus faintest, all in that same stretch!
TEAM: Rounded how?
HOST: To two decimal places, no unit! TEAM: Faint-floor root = 2.73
